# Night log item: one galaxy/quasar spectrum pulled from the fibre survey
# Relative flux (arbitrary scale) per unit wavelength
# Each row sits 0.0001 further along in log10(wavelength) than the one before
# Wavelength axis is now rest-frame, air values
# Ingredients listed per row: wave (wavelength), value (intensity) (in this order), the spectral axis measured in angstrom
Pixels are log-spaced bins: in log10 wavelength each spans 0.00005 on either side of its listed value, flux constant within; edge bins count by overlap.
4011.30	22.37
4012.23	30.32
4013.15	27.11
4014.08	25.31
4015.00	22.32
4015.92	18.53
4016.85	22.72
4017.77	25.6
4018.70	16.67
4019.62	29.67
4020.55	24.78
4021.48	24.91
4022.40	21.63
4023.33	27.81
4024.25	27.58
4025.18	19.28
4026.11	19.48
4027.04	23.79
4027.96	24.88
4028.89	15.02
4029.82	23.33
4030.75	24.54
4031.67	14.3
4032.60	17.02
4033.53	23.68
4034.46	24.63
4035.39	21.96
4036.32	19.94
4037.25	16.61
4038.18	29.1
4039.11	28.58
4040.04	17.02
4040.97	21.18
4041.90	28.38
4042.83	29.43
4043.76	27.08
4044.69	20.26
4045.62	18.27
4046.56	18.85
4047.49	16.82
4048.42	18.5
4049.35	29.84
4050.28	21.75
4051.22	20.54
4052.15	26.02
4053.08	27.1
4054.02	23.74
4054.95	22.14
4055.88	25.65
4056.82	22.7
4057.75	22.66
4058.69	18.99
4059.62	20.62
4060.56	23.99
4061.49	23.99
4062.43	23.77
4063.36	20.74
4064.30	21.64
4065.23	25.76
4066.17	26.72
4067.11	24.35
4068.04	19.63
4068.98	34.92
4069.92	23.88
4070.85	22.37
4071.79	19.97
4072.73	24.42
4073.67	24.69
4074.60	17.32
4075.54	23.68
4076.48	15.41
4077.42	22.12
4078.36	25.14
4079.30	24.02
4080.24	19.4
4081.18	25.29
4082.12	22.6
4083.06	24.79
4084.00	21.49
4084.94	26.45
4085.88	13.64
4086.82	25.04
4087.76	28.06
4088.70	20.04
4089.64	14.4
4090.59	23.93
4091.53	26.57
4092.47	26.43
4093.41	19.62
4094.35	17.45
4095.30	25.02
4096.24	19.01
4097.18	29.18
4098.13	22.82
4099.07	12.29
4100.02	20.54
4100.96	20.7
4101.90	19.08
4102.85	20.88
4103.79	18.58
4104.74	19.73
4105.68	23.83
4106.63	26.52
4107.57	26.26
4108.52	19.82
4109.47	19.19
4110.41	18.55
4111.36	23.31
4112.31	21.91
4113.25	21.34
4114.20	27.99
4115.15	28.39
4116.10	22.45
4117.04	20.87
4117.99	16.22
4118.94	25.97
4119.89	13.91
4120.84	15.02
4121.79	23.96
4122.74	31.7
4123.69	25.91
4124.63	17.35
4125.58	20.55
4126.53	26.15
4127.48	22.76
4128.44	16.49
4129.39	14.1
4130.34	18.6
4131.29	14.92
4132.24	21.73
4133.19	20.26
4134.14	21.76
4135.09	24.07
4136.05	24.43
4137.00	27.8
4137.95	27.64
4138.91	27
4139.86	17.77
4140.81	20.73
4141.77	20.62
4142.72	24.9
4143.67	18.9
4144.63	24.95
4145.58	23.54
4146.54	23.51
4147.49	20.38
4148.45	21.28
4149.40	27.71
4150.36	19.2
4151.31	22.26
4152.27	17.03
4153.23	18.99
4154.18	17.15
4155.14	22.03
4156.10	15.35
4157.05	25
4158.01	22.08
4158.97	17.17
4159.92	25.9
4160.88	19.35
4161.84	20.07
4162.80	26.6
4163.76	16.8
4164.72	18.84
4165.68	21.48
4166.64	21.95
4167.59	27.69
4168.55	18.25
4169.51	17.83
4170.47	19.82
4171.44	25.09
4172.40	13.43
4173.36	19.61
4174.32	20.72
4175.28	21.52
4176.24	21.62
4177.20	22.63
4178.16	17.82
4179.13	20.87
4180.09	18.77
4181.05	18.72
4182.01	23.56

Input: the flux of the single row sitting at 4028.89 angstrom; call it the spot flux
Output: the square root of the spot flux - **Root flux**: 3.9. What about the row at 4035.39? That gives 4.7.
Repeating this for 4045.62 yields 4.3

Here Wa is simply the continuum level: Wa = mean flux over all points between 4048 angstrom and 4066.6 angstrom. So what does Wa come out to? 23.3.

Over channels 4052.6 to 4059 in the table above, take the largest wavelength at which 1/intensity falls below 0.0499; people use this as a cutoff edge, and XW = 4057.75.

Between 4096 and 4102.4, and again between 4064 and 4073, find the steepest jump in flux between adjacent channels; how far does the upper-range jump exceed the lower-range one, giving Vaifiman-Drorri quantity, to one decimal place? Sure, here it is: -4.8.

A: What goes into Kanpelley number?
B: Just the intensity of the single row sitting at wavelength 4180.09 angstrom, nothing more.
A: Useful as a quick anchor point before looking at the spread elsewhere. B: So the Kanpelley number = 18.77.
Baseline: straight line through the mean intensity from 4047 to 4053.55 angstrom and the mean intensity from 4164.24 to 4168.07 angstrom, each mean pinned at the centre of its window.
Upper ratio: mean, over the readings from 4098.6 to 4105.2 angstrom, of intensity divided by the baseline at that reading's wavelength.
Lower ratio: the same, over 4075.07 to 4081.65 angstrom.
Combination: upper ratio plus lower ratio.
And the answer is 1.80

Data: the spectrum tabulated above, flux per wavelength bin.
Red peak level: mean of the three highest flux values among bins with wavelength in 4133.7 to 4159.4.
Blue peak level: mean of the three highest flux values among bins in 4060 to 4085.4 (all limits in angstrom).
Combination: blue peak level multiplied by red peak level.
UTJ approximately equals 814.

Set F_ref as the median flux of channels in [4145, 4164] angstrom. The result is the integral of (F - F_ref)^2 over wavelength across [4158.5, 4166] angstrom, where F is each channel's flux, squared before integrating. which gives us 92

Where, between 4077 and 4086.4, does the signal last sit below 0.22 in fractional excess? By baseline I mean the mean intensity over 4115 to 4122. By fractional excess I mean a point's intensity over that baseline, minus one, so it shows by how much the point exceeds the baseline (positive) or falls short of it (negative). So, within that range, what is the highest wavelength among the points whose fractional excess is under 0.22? 4085.88 angstrom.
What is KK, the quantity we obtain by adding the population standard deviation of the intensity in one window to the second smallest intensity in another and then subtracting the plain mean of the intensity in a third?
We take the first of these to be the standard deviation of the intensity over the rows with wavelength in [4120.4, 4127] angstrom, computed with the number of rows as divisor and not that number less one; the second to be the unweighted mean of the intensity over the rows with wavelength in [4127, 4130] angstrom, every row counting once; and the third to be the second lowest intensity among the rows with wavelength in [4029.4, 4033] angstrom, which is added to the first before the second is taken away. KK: 4.5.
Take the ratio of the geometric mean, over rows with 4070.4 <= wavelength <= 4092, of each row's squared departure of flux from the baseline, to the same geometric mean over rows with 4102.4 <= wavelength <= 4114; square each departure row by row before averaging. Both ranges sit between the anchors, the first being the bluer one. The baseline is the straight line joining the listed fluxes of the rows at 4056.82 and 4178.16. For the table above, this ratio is 2.5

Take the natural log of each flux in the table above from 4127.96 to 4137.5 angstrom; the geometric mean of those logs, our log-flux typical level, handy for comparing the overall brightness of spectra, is 2.99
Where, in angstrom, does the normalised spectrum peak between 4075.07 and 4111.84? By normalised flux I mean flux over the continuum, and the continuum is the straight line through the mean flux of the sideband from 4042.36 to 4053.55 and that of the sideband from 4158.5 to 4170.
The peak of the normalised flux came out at 4097.18 angstrom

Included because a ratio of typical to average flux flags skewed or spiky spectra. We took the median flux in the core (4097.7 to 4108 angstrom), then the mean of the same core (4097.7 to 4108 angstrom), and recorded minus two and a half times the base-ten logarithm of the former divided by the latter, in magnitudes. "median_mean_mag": 0.02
